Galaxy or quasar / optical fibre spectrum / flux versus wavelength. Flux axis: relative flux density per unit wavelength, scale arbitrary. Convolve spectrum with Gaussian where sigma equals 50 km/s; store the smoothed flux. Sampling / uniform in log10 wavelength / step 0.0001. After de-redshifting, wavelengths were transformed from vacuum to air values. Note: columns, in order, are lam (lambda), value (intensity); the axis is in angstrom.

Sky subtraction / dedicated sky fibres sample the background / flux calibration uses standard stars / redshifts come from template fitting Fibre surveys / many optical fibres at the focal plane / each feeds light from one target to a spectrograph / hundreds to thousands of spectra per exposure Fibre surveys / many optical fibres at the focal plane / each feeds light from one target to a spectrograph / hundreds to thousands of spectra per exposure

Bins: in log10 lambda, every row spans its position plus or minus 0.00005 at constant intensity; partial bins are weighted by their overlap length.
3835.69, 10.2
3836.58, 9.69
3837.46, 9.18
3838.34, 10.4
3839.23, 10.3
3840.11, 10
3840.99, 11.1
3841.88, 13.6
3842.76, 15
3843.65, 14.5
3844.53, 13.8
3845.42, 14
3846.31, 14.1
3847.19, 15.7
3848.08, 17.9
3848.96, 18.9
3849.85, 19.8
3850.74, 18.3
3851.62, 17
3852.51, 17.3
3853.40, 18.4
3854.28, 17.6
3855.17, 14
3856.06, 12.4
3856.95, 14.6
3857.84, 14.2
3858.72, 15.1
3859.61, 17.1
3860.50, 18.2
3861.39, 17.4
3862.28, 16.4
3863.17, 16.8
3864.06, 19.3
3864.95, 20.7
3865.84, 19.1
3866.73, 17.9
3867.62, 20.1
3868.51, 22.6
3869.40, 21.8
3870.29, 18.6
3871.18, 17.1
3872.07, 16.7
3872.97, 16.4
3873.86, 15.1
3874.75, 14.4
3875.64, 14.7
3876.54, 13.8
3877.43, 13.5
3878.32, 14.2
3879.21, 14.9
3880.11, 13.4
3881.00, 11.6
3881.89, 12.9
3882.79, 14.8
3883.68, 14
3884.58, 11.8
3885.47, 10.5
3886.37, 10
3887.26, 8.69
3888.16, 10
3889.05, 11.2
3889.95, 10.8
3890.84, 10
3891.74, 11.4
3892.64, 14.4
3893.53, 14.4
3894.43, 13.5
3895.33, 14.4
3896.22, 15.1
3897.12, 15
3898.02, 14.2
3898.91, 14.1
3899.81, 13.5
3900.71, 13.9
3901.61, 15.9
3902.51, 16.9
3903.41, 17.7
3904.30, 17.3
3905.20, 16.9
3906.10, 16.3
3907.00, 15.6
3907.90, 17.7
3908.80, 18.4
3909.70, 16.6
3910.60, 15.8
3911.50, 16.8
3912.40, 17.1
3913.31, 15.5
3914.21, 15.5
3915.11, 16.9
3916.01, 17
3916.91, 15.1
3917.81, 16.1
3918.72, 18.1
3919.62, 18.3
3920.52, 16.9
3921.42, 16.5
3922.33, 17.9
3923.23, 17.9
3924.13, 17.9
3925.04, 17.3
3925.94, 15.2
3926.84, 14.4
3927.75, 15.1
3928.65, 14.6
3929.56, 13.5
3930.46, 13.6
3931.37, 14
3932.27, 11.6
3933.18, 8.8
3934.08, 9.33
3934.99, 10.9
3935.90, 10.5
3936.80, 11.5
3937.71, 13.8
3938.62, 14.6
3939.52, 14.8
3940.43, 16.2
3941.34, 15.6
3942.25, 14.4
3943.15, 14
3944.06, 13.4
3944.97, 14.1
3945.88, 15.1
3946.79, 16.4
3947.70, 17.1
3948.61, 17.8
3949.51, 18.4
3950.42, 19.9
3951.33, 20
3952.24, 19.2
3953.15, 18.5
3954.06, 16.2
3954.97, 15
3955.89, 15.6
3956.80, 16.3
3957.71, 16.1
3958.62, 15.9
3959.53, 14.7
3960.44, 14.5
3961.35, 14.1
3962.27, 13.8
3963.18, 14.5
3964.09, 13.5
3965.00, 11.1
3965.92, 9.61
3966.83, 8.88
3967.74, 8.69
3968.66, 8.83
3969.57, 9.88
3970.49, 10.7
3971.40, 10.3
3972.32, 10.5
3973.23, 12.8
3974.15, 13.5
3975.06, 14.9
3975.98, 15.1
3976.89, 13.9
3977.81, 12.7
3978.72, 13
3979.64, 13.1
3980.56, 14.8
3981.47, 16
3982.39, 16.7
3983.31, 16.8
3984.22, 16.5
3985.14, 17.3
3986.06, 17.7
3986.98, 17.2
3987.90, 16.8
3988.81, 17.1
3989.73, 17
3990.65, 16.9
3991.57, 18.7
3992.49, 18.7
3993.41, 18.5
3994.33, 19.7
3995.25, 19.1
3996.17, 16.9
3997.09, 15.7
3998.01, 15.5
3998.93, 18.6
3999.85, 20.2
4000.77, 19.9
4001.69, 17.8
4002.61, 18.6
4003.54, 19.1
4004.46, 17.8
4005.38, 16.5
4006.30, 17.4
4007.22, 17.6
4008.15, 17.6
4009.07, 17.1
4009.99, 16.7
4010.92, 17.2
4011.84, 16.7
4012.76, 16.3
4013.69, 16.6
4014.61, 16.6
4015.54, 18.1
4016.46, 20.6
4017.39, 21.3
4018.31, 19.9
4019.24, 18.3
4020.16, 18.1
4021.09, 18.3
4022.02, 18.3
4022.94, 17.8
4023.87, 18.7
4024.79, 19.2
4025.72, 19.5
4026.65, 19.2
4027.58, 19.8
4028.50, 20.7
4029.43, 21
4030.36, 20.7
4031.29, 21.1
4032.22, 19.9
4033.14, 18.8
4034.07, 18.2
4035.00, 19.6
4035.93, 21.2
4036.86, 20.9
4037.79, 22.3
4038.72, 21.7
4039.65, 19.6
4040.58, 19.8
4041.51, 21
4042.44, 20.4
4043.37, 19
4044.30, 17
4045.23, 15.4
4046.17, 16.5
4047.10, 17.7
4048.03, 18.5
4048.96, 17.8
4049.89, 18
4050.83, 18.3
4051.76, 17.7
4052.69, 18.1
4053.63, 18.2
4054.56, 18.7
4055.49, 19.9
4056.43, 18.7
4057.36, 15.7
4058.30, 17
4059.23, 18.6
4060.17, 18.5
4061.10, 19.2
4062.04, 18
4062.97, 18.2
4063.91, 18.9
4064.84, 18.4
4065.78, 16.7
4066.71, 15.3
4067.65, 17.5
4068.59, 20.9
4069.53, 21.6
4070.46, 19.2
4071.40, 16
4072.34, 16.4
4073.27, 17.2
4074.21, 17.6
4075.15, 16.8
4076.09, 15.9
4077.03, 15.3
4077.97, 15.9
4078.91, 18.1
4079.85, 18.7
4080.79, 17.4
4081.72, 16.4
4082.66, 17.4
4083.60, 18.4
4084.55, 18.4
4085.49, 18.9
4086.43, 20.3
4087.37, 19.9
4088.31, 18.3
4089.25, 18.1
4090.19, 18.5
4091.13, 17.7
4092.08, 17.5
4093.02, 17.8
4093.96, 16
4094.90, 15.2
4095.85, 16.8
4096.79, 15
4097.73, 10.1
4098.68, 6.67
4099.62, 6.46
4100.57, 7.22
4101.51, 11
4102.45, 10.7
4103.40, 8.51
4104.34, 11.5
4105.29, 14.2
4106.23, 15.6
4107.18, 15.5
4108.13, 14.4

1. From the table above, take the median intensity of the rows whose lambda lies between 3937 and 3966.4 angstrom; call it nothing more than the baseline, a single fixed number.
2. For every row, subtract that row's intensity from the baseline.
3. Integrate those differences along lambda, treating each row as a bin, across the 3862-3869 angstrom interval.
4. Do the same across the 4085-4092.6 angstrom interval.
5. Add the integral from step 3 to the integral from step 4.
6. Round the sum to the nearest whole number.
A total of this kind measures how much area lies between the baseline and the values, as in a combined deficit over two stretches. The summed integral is -56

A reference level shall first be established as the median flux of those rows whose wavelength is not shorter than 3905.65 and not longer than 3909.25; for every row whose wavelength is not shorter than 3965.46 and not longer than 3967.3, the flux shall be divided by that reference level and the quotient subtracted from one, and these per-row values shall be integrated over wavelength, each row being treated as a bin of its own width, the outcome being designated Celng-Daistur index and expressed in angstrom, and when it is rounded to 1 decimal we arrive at 0.8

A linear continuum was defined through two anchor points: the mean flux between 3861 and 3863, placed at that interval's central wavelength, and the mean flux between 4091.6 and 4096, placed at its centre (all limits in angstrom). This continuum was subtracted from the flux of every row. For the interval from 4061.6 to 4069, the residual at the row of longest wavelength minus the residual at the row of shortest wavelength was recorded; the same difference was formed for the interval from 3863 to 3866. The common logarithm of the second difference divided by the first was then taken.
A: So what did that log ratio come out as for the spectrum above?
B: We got -0.1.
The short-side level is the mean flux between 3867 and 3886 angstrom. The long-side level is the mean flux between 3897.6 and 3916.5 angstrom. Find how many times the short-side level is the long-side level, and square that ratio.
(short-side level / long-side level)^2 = 0.90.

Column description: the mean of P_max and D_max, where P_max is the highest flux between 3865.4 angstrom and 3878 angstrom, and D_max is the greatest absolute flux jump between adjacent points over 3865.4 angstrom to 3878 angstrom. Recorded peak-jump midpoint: 12.9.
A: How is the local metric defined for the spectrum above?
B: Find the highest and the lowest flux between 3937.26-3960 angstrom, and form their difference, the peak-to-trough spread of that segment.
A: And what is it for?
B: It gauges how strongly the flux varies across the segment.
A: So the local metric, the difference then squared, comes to 44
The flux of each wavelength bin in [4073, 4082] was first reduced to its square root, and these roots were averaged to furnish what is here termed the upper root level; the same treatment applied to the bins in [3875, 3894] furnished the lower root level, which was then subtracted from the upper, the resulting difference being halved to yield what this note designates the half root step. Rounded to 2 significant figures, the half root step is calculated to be 0.30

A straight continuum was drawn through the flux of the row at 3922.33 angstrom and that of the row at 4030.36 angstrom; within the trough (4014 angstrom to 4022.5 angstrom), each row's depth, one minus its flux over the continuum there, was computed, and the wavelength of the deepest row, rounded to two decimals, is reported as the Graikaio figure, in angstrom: 4014.61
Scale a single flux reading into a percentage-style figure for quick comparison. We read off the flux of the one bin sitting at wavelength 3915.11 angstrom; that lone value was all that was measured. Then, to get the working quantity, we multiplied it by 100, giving 1690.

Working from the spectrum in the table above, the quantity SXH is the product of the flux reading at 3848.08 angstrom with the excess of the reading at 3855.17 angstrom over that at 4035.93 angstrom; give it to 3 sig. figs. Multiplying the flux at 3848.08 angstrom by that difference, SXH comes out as -129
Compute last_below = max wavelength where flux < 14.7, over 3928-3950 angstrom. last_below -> 3944.97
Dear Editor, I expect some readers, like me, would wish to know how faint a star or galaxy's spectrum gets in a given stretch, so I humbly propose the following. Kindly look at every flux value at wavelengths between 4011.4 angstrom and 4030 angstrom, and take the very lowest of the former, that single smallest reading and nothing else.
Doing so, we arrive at 16.3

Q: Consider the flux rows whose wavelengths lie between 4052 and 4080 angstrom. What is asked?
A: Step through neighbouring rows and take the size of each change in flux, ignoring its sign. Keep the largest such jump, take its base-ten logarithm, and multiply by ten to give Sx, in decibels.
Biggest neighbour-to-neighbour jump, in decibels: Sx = 5.31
